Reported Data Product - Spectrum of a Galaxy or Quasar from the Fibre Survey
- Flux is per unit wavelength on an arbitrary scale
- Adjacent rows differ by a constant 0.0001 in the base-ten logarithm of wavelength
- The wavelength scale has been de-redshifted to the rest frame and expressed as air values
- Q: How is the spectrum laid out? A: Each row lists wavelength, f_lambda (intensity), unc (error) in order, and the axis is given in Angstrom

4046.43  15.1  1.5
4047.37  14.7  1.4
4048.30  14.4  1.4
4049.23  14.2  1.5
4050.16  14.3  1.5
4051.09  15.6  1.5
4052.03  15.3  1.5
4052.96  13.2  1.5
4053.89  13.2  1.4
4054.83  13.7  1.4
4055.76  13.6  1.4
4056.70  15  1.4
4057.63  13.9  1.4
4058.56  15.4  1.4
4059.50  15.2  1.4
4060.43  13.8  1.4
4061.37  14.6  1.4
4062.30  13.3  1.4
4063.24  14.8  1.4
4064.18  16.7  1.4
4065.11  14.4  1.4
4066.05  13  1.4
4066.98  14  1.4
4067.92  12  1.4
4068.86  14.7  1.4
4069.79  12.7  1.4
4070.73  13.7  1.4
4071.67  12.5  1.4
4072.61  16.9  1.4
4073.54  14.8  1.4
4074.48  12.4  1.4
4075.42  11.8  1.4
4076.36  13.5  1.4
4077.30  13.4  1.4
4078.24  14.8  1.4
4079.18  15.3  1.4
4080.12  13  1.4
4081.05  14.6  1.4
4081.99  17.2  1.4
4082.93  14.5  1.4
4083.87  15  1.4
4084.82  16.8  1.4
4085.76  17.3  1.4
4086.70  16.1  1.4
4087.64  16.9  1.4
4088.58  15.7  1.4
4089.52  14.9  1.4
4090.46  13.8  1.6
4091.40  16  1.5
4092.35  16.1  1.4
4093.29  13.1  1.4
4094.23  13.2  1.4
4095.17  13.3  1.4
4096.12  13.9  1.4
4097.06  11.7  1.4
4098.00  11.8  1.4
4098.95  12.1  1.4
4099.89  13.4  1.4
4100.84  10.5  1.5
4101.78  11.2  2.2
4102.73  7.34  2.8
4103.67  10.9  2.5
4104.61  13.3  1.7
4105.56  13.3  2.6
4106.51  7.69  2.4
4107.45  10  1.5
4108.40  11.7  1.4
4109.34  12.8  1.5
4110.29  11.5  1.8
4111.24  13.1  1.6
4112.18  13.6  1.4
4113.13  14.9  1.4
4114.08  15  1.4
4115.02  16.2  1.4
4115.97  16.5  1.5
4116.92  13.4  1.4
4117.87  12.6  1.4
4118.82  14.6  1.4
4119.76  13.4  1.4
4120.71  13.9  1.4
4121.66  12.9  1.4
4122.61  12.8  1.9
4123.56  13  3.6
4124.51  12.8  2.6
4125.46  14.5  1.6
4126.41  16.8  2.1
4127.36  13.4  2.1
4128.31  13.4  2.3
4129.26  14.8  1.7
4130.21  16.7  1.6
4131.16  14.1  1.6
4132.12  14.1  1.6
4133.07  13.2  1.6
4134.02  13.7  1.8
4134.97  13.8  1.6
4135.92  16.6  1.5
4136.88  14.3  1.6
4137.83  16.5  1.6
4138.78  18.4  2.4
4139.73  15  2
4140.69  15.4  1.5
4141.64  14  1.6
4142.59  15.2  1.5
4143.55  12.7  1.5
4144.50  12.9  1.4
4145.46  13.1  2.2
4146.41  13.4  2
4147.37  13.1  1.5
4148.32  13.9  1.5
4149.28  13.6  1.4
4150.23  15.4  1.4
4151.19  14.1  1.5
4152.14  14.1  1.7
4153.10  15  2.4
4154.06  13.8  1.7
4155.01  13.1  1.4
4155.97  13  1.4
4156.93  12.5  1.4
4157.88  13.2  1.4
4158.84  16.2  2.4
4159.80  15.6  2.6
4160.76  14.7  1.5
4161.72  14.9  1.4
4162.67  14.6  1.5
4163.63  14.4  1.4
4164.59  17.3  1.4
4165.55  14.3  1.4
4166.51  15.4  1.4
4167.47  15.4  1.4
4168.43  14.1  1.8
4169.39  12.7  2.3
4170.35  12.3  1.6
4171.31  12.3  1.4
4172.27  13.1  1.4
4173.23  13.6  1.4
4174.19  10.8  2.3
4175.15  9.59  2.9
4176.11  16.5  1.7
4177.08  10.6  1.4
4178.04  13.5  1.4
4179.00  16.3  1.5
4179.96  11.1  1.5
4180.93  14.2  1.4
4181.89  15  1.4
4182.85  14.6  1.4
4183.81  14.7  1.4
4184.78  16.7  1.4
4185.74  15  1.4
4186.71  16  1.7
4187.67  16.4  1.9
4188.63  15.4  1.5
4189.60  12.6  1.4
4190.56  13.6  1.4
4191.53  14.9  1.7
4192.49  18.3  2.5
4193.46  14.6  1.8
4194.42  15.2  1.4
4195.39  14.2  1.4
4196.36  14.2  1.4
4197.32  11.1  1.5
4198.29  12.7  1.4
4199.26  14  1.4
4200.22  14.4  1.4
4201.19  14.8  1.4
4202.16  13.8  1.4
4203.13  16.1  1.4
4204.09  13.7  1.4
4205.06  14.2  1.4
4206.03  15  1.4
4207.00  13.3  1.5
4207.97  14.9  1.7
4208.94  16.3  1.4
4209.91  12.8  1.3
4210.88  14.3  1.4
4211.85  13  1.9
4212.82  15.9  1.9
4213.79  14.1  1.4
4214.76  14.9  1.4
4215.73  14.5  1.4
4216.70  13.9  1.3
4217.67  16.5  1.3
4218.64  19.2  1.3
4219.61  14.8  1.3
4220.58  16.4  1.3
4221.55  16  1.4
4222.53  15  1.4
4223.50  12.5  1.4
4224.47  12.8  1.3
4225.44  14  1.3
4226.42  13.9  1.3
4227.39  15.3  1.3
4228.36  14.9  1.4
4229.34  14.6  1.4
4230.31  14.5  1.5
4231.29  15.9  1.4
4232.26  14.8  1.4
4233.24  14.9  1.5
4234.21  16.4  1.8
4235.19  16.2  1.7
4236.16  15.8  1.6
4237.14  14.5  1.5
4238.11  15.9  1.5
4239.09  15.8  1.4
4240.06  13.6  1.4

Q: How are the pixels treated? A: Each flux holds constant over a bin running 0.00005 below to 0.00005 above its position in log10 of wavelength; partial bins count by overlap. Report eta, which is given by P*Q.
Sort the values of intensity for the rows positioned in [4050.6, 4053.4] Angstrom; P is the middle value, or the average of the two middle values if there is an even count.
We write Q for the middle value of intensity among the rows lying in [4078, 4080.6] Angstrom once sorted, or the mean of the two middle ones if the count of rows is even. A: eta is 226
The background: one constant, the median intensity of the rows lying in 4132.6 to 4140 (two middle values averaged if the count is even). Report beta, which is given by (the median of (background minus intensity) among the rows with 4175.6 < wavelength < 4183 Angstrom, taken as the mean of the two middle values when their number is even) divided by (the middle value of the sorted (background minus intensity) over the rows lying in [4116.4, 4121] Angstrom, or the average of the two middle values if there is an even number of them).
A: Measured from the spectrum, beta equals 0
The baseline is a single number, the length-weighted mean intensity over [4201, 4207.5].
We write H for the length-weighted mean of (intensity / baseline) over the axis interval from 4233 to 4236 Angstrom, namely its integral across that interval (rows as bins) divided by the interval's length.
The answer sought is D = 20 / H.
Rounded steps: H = 1.11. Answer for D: 18.1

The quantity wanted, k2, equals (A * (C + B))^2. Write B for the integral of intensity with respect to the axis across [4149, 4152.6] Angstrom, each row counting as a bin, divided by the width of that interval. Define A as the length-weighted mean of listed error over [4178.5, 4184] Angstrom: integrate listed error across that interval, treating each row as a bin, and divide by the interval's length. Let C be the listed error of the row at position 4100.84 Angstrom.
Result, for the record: 520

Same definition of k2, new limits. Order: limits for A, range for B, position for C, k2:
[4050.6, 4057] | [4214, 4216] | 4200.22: 536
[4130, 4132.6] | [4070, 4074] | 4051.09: 641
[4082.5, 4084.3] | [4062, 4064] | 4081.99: 491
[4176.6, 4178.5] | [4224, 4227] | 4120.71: 443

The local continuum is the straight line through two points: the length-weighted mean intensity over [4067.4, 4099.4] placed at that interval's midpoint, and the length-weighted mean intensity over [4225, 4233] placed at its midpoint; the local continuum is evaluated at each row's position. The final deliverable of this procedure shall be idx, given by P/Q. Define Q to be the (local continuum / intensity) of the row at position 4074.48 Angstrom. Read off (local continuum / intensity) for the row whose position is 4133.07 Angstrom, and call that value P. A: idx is 0.95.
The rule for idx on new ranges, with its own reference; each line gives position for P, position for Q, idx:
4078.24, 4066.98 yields 0.95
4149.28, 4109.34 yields 0.95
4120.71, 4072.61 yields 1.23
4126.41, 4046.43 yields 0.91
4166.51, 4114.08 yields 0.99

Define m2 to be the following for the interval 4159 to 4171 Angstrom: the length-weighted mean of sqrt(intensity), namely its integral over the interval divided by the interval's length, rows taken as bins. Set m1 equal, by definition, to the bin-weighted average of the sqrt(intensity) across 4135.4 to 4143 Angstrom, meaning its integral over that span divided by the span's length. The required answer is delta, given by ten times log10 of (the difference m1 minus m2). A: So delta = -9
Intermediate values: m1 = 3.96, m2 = 3.82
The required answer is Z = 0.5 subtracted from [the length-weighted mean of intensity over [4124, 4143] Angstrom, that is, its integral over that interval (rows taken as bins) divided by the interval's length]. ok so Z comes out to 14.3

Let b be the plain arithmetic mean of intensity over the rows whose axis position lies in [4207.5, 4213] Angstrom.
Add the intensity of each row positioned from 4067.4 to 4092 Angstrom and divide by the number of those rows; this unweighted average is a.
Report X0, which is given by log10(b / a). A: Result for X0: -0.003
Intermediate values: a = 14.6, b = 14.5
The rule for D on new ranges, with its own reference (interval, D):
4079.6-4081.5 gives 20.7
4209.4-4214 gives 20.5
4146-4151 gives 20.7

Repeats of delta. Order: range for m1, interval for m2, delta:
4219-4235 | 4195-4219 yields -13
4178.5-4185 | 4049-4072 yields -13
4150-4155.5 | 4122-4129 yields -13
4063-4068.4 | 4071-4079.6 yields -16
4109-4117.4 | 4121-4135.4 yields -19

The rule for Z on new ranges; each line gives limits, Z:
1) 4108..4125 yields 13.1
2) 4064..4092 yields 14.1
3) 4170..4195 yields 13.6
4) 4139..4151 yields 13.6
